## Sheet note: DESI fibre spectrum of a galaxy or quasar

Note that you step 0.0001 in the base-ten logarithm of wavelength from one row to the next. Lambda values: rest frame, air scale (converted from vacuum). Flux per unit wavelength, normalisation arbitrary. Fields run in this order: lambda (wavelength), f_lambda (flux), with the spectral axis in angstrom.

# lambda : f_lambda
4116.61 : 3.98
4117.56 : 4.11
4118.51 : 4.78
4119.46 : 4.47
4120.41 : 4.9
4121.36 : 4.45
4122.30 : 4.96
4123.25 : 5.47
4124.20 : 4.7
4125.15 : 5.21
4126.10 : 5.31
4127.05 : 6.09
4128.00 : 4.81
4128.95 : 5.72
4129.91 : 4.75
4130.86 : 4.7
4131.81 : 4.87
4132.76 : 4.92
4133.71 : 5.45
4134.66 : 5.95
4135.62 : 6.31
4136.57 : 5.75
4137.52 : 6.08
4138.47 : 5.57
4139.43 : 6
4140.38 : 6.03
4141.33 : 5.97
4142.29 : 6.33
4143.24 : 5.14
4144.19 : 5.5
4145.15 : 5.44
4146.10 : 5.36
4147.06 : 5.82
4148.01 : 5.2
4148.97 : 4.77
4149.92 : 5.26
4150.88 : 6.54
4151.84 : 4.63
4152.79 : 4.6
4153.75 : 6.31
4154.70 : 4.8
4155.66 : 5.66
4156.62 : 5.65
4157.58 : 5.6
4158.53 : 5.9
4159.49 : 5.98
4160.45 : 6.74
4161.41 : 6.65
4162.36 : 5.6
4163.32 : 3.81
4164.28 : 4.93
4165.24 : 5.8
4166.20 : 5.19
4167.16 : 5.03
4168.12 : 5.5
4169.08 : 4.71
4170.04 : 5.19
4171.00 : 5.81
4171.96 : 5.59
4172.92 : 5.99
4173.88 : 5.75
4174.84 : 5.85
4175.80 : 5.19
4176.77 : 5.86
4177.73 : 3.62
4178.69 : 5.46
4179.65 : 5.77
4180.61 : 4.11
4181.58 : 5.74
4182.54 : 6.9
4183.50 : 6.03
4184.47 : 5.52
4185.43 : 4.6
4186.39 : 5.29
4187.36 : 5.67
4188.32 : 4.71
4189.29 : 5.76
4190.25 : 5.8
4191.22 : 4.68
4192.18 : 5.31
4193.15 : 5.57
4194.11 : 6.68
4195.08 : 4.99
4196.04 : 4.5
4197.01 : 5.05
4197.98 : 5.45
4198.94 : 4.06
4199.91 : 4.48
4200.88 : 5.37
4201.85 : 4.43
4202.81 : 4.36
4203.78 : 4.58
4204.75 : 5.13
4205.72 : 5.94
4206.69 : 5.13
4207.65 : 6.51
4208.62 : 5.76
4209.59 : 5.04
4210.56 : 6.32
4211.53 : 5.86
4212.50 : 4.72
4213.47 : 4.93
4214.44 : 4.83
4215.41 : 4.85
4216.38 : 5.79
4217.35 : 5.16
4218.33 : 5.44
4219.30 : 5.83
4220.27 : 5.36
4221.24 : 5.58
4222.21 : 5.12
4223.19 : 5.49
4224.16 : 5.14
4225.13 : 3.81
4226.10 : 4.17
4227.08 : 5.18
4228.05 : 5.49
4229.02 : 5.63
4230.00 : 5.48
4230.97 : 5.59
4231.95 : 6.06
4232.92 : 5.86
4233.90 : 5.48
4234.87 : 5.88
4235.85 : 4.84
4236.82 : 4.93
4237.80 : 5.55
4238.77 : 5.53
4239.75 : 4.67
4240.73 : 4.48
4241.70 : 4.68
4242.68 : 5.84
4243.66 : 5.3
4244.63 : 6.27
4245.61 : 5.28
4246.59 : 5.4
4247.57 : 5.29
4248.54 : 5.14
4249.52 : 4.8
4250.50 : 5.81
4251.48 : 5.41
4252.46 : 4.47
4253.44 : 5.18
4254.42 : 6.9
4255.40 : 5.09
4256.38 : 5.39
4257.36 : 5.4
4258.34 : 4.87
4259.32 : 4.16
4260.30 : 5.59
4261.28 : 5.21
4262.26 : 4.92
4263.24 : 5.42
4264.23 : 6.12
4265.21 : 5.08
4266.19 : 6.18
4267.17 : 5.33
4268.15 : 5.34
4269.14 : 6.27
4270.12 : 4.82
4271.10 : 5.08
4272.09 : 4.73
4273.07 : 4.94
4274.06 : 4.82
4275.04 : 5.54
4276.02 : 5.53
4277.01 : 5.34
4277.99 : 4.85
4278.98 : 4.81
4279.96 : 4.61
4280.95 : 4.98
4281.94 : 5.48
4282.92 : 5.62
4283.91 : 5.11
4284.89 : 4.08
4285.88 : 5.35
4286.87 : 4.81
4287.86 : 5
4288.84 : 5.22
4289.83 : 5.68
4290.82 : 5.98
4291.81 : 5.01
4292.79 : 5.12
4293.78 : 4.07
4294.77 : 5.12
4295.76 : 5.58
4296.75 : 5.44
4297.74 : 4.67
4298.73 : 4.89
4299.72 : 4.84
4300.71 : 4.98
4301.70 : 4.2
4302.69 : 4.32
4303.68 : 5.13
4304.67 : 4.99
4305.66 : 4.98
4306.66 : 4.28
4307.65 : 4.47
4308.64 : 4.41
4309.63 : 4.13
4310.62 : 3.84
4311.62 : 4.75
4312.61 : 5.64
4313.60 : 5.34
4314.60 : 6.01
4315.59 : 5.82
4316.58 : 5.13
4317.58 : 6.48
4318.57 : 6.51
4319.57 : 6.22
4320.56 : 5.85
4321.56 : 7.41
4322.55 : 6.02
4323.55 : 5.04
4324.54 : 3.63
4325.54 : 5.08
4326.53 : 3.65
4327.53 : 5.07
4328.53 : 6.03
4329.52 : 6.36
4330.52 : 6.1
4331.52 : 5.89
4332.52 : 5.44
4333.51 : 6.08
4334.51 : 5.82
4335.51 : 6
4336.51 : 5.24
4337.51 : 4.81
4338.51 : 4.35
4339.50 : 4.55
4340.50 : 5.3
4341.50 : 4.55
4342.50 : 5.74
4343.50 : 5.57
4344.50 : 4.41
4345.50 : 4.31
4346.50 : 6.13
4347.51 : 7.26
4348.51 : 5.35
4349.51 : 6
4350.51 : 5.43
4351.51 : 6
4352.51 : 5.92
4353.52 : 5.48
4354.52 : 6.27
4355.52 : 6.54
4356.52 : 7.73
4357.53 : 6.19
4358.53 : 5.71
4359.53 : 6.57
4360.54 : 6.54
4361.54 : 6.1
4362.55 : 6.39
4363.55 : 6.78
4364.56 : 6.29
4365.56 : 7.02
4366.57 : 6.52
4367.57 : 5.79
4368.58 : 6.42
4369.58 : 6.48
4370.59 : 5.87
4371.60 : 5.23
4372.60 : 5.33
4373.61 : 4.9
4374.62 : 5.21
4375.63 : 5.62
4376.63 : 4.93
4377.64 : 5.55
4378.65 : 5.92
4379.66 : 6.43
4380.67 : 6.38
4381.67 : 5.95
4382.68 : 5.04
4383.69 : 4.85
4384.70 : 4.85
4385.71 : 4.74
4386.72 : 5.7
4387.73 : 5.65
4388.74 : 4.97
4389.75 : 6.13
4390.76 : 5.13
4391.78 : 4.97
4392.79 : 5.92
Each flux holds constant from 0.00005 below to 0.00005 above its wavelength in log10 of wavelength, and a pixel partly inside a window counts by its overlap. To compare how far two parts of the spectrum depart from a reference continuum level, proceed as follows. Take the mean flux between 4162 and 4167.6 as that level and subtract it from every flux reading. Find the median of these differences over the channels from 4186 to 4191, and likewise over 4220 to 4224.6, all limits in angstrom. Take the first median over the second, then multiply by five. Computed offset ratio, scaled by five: 10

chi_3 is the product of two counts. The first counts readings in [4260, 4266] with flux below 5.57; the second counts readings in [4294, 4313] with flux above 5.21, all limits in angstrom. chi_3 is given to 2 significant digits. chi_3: 12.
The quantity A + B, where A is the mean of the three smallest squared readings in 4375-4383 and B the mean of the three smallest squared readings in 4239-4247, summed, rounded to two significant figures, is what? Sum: 48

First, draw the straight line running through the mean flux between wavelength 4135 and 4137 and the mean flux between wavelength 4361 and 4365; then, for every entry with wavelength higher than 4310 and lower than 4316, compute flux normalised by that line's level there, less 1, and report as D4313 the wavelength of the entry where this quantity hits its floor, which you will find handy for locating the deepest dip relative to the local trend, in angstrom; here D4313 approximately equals 4310.62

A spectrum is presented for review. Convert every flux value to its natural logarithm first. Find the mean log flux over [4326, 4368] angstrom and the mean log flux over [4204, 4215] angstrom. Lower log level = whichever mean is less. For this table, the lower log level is 1.69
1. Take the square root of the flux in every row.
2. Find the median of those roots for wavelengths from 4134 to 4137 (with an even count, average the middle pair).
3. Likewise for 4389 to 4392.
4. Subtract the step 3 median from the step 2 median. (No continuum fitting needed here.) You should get 0.17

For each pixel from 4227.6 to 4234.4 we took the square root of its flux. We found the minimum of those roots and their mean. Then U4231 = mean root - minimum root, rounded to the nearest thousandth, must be 0.037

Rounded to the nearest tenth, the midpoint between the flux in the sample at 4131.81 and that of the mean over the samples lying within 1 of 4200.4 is 4.9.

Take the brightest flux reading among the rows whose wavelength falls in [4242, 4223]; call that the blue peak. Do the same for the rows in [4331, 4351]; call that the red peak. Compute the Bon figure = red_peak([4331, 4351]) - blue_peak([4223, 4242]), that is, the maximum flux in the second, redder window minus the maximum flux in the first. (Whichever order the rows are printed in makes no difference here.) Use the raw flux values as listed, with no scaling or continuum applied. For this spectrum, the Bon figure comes 1.2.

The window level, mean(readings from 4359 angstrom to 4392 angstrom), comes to 5.8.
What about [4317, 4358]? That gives 5.7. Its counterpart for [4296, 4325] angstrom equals 5.2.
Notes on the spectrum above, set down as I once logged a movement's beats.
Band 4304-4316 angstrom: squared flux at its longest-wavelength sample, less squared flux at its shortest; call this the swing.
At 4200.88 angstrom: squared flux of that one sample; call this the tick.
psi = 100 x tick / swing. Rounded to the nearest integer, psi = 321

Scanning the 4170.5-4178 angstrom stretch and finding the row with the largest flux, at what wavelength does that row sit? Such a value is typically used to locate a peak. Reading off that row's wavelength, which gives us 4172.92 angstrom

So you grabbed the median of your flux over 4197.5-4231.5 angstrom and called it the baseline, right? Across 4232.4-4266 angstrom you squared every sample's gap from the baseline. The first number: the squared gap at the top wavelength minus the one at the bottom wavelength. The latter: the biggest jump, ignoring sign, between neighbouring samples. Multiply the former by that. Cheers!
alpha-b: -1.3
